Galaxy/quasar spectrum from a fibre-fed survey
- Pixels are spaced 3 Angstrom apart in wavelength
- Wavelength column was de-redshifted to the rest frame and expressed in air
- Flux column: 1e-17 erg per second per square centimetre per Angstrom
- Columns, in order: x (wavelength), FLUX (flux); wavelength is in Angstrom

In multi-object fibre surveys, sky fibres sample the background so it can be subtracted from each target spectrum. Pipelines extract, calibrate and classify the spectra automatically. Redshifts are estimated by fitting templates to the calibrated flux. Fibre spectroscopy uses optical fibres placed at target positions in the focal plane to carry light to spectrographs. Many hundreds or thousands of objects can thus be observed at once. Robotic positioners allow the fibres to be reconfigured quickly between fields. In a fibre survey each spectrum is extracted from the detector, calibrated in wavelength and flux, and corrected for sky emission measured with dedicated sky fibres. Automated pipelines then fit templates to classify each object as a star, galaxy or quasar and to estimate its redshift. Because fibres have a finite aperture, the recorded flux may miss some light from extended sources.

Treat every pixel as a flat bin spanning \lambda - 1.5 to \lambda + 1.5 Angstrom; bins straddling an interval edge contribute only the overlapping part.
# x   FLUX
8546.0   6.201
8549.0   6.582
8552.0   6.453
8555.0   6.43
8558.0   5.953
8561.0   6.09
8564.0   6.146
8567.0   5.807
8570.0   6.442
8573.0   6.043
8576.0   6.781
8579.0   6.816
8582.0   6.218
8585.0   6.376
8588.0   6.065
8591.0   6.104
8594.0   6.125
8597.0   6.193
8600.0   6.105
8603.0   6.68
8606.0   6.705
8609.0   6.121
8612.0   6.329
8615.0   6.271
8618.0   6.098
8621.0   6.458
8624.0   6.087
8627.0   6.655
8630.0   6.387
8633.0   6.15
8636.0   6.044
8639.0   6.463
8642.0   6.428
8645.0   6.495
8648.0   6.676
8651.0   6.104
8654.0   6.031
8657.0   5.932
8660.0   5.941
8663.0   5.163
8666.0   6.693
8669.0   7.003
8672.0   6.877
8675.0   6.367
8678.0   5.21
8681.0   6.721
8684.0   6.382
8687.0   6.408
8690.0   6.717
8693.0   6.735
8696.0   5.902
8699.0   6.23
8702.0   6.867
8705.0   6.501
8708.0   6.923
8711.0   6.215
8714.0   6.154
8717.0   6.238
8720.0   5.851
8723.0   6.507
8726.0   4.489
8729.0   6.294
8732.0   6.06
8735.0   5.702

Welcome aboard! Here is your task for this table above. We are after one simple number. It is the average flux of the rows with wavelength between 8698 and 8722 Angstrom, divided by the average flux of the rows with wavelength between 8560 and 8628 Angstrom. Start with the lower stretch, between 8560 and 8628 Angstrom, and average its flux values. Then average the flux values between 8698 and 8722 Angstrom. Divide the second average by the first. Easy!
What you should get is 1.01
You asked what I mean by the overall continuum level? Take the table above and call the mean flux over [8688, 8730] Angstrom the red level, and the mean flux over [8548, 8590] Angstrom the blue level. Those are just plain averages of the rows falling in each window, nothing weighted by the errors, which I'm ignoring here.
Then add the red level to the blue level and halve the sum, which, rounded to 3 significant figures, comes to 6.28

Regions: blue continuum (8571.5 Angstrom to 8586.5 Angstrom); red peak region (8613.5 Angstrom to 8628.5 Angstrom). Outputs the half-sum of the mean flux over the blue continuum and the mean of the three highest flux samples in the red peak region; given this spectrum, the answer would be 6.45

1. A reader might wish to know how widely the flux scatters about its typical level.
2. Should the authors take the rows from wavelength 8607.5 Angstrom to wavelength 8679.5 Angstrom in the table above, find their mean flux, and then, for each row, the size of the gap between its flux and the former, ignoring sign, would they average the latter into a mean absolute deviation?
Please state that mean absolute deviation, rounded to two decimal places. 0.32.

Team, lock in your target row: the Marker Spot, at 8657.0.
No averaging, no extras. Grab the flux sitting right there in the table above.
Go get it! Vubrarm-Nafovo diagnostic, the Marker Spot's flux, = 5.932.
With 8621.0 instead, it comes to 6.458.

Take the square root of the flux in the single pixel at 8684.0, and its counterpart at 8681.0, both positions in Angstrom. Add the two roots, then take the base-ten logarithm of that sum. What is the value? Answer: 0.709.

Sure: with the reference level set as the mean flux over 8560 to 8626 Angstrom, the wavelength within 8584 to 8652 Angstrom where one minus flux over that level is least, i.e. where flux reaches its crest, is 8606.0 Angstrom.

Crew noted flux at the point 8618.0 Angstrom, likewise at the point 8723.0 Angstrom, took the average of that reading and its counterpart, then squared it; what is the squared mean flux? 39.7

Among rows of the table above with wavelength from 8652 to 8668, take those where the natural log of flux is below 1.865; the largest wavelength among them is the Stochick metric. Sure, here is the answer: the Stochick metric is 8663.0 Angstrom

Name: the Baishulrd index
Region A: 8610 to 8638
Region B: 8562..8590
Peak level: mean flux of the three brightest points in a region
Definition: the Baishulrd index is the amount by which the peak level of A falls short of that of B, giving 0.18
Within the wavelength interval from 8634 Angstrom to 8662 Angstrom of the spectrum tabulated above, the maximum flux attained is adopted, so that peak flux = 6.676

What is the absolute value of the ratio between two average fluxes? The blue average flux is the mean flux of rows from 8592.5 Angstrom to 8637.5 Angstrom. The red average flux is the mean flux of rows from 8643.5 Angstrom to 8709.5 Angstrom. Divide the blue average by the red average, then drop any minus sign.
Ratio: 0.99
